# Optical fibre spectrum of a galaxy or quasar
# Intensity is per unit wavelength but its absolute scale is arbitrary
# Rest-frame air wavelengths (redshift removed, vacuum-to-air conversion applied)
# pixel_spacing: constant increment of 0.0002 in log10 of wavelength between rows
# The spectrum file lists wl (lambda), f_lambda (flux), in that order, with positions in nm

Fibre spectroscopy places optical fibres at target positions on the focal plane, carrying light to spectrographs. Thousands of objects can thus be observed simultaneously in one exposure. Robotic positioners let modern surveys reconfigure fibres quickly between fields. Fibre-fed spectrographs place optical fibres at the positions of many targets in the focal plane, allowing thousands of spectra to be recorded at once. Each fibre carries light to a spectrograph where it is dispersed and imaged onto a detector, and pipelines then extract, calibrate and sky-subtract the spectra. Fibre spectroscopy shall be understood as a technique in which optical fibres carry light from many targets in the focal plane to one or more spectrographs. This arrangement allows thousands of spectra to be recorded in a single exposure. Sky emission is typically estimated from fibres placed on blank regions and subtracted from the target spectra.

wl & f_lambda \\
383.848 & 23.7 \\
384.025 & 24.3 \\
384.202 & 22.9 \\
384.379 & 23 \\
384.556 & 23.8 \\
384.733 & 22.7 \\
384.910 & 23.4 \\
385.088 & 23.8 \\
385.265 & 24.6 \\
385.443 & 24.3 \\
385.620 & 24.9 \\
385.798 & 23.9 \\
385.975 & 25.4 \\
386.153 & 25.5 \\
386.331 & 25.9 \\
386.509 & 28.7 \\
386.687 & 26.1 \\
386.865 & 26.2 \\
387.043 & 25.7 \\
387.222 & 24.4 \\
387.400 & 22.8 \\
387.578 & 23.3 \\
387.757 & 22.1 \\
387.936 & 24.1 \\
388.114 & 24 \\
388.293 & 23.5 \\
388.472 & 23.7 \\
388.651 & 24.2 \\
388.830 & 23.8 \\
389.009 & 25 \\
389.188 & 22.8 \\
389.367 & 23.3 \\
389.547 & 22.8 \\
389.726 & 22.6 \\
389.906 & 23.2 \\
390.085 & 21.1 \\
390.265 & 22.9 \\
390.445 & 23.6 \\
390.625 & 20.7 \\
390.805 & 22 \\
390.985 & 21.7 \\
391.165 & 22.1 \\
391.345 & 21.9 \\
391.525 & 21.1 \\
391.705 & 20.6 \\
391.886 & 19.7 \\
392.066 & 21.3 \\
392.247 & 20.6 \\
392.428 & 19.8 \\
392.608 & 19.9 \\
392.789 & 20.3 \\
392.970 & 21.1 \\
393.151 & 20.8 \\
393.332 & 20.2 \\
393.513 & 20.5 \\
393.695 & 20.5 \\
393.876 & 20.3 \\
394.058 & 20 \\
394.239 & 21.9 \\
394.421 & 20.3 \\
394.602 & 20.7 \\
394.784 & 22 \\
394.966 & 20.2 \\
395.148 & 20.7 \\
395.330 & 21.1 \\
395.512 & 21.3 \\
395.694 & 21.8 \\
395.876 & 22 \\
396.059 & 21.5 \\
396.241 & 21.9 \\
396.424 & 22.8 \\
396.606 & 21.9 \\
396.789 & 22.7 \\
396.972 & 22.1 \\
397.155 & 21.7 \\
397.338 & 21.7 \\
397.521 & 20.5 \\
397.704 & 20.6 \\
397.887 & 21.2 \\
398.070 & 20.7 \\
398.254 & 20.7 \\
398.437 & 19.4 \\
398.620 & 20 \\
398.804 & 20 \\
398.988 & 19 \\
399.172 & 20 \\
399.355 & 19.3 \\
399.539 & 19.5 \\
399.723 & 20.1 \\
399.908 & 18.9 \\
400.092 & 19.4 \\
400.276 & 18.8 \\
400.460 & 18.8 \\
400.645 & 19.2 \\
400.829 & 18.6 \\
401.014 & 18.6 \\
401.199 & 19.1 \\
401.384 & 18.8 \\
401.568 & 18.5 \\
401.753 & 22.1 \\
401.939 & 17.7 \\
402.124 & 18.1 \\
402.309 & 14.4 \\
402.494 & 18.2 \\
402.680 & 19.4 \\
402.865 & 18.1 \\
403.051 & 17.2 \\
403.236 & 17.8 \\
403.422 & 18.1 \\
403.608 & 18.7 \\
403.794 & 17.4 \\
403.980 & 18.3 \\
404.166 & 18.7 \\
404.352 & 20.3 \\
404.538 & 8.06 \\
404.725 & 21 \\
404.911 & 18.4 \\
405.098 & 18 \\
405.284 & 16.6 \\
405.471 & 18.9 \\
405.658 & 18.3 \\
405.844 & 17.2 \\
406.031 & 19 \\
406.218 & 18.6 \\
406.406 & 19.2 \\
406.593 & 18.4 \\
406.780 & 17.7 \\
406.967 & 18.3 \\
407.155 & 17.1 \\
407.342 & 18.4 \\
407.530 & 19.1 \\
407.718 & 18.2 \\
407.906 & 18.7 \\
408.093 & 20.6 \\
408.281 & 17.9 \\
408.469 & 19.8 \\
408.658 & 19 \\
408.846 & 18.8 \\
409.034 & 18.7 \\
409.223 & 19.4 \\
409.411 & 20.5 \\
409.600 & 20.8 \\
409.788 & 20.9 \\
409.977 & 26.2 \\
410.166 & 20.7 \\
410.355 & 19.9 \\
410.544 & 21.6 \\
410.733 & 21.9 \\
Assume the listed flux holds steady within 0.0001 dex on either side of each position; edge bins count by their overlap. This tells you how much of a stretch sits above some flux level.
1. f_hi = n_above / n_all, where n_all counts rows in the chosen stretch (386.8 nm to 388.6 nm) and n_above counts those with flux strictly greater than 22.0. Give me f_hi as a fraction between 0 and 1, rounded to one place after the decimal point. 1.0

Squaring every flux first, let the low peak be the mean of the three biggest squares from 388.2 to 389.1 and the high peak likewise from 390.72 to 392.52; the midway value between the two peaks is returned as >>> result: 538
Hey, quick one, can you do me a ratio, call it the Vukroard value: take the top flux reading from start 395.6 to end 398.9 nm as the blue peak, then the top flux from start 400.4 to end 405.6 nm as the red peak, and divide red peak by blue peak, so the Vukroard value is 0.97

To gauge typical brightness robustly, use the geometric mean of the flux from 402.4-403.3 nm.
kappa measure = 18.1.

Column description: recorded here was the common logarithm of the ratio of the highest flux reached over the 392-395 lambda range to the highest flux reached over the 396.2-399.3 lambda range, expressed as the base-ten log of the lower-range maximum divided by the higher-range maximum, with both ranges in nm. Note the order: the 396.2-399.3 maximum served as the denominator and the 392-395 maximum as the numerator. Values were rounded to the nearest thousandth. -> -0.016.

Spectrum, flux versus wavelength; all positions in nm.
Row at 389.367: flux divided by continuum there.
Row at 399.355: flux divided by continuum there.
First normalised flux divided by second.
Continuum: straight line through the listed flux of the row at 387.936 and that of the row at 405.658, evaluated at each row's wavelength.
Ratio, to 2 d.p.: 1.04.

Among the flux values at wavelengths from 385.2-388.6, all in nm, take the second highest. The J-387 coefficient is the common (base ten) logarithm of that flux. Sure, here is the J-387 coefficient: 1.42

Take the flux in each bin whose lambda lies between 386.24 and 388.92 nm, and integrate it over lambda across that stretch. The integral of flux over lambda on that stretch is 65.8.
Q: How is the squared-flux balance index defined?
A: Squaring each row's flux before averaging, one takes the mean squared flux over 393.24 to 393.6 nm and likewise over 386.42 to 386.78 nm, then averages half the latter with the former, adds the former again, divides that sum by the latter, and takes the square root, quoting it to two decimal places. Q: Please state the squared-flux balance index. 1.04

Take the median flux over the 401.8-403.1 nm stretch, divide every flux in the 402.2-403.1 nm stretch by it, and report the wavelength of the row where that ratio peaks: 402.680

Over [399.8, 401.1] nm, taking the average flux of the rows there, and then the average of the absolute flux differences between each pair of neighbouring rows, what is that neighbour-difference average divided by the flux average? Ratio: 0.019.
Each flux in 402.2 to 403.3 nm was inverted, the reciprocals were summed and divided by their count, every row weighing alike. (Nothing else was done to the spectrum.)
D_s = 0.058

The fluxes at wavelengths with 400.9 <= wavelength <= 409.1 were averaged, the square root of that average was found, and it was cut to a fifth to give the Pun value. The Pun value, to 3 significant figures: 0.855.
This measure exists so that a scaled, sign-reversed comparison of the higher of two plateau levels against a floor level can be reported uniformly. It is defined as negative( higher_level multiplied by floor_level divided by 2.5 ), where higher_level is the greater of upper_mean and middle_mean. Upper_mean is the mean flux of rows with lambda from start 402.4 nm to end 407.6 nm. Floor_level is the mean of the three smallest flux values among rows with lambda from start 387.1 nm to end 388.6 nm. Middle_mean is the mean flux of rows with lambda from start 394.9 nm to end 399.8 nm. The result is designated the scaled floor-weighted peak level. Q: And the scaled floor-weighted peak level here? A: -190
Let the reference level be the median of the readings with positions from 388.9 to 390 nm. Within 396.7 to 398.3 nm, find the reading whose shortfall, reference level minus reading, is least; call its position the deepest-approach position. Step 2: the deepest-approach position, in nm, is 396.789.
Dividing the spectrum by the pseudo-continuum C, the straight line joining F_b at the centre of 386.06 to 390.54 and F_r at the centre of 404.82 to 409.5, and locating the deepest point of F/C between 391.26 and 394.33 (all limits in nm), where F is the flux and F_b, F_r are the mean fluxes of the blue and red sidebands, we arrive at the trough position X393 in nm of 391.886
